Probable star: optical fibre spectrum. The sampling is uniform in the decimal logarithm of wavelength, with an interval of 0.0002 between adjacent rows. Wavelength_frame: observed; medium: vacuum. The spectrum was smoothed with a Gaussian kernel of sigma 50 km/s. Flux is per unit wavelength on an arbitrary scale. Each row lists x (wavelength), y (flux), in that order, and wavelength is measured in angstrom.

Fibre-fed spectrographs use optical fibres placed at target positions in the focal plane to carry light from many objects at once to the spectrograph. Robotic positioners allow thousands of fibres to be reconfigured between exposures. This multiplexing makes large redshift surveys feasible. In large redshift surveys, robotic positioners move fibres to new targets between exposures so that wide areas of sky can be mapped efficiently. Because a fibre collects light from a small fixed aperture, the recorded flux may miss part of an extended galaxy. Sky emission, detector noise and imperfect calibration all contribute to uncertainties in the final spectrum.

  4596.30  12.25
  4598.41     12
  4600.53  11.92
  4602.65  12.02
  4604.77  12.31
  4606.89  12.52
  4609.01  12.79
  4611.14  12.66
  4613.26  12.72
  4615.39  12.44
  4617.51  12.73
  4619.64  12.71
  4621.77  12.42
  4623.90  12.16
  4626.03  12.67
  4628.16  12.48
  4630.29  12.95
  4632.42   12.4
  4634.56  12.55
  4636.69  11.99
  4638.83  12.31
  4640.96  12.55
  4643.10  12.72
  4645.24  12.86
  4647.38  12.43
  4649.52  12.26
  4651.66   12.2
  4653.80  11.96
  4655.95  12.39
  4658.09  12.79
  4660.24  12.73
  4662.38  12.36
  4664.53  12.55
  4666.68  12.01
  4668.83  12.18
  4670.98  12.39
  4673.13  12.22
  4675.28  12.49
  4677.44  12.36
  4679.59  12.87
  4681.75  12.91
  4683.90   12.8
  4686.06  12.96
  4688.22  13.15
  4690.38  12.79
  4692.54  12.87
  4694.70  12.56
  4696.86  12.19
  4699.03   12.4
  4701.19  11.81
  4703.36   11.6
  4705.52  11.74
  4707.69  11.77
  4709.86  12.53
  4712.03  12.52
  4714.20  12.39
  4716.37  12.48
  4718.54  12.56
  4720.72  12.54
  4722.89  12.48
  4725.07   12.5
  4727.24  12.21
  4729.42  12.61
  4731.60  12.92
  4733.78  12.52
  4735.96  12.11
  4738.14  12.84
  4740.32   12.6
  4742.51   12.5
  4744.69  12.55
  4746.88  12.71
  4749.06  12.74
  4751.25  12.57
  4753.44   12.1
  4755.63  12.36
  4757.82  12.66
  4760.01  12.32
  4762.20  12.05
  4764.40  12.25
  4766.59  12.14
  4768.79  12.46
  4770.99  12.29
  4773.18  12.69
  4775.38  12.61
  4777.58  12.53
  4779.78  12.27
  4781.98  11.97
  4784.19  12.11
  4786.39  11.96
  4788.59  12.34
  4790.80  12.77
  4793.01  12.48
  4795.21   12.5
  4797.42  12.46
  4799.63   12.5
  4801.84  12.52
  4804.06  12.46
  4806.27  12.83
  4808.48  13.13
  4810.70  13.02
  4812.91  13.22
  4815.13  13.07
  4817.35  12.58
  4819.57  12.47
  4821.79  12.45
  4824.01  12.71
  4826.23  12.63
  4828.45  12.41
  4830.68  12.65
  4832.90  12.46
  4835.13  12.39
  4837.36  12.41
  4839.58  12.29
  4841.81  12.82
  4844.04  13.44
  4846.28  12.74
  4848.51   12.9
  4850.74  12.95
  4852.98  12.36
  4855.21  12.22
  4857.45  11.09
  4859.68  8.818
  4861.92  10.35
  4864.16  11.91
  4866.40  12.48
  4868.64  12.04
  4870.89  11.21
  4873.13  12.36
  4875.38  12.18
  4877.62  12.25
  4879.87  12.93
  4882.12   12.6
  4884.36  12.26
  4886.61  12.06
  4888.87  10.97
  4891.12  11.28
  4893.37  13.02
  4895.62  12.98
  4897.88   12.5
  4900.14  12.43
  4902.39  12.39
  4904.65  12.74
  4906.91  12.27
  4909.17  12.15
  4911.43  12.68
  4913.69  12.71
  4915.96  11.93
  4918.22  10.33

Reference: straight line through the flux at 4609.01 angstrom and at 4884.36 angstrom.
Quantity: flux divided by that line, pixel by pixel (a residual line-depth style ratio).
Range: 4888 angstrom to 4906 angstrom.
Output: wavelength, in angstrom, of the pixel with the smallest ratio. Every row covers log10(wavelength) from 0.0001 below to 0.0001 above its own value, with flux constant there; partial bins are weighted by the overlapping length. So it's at 4888.87 angstrom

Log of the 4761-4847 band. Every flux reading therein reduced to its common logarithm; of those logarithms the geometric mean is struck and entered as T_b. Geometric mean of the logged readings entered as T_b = 1.10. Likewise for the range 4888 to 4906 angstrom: 1.09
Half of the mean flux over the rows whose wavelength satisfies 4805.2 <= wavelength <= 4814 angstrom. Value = 6.5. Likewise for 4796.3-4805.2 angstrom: 6.2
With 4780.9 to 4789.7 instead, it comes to 6.0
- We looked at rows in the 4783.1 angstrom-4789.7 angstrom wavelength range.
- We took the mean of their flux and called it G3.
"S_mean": 12.1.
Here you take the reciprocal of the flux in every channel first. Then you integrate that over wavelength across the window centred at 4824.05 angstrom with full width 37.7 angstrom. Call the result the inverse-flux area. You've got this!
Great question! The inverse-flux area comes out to 3.0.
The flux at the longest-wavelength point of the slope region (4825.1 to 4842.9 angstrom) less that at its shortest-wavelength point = 0.2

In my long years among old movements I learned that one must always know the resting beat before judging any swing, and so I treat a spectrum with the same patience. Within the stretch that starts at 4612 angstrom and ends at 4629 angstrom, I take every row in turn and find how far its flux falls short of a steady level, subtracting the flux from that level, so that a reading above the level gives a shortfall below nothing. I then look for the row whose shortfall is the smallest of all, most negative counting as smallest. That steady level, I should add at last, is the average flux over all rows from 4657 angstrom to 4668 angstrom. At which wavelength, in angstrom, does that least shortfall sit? 4617.51 angstrom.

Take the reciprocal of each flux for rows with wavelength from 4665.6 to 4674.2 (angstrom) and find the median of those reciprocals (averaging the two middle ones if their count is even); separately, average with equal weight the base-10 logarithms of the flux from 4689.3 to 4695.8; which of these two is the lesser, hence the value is 0.0820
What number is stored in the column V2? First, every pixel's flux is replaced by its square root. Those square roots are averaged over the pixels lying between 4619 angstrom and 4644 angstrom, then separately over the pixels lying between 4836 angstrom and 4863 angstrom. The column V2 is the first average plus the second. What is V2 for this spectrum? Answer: 7.00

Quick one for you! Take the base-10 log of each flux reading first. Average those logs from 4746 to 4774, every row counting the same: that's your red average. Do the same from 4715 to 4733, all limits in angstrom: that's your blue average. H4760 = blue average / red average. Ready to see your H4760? 1.00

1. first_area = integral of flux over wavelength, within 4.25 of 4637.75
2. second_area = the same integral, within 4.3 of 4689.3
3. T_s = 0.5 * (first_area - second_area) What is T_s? -3.1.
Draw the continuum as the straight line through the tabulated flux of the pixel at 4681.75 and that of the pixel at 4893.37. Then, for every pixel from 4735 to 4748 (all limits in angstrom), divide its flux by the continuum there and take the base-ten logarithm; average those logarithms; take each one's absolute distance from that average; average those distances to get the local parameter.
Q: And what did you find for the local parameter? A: 0.0057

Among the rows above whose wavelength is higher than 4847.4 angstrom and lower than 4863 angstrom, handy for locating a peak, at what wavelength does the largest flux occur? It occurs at 4850.74 angstrom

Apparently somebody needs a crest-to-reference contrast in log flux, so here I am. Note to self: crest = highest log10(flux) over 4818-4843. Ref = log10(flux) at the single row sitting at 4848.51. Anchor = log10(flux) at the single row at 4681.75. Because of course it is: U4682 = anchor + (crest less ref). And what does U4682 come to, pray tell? 1.11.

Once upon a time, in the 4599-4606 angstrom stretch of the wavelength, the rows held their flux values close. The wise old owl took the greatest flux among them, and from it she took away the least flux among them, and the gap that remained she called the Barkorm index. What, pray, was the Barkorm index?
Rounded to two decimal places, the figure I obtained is 0.39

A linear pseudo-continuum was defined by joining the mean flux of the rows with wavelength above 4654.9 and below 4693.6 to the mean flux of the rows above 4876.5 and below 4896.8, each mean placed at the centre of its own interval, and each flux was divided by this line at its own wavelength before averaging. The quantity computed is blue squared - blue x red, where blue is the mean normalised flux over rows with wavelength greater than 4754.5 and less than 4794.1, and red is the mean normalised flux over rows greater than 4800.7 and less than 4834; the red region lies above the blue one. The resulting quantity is -0.034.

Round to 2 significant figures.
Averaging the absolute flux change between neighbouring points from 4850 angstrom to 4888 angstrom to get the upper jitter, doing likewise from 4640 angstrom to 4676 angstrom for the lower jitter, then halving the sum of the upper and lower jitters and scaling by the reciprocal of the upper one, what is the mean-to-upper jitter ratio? 0.67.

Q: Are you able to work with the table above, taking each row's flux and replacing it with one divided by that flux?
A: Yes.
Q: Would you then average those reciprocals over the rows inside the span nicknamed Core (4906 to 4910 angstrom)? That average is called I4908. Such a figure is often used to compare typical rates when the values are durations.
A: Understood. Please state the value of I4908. 0.0819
